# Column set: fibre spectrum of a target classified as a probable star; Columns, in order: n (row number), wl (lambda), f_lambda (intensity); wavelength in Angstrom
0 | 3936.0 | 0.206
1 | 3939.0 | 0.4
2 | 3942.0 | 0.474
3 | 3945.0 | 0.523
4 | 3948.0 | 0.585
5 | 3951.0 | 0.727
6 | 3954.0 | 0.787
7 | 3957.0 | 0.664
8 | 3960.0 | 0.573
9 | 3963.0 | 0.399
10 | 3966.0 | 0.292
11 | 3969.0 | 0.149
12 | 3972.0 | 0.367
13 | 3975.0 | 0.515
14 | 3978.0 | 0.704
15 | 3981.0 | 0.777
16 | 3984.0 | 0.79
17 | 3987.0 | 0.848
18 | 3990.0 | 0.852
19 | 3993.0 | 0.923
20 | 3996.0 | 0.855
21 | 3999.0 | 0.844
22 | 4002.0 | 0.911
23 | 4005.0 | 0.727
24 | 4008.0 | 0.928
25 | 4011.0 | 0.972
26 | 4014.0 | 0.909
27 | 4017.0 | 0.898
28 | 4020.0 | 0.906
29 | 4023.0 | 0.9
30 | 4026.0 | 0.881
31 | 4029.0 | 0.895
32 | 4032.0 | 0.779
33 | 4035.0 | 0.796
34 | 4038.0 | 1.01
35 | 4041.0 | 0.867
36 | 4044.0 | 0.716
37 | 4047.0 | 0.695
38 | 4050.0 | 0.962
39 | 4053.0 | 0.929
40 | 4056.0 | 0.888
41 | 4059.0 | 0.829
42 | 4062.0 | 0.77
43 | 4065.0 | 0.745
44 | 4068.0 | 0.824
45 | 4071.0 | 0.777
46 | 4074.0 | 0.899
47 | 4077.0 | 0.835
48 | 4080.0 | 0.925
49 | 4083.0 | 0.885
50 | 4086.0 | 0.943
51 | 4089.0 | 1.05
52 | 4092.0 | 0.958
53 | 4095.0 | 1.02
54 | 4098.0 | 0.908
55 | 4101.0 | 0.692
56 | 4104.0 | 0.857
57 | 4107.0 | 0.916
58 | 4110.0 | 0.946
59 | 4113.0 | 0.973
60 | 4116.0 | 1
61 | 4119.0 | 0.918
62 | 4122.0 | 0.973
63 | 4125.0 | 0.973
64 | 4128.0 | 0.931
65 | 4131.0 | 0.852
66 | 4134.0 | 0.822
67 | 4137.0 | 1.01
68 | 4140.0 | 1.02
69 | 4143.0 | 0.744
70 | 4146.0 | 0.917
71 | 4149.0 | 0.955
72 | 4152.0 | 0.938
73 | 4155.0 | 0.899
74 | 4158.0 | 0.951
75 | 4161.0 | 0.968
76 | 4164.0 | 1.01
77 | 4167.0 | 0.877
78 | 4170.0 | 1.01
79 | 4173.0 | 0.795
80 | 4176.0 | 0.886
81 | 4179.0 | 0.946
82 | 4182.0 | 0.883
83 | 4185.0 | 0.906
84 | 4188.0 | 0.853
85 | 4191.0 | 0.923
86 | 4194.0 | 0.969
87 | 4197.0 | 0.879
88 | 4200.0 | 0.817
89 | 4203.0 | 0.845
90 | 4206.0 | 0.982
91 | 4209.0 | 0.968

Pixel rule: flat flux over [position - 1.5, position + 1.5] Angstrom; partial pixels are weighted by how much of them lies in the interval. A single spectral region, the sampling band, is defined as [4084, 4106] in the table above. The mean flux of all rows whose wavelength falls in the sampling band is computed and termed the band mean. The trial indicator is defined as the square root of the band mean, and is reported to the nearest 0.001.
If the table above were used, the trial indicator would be 0.958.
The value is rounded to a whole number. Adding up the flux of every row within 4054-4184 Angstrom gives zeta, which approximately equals 39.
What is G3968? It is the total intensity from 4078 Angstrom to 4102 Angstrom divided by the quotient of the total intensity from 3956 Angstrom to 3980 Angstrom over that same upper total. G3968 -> 14.9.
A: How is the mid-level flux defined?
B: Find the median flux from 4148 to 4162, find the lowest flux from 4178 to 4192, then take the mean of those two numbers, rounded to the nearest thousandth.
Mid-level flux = 0.902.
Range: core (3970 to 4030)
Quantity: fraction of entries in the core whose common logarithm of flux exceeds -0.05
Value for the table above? 0.45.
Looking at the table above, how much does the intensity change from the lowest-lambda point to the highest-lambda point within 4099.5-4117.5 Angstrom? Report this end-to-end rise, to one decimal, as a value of 0.3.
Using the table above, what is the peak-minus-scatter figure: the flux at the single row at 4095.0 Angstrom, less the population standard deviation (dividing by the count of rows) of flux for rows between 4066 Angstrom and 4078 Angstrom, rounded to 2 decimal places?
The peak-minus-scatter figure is 0.98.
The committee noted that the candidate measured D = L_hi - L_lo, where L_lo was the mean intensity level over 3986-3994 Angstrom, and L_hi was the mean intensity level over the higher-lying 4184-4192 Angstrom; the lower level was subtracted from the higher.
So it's 0.02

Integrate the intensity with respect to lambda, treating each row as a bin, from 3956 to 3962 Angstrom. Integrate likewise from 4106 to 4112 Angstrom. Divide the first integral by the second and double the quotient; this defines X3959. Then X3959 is 1.3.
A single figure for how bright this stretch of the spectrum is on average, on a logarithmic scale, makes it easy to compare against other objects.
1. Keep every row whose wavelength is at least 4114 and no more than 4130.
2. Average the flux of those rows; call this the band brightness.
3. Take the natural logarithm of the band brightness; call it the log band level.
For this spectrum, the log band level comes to -0.04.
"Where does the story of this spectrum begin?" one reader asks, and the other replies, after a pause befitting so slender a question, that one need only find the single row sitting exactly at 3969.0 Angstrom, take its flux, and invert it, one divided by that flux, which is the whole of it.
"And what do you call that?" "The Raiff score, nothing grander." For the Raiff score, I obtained 6.7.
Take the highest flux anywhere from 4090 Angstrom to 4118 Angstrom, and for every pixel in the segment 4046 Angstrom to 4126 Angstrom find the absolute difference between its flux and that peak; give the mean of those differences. 0.13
